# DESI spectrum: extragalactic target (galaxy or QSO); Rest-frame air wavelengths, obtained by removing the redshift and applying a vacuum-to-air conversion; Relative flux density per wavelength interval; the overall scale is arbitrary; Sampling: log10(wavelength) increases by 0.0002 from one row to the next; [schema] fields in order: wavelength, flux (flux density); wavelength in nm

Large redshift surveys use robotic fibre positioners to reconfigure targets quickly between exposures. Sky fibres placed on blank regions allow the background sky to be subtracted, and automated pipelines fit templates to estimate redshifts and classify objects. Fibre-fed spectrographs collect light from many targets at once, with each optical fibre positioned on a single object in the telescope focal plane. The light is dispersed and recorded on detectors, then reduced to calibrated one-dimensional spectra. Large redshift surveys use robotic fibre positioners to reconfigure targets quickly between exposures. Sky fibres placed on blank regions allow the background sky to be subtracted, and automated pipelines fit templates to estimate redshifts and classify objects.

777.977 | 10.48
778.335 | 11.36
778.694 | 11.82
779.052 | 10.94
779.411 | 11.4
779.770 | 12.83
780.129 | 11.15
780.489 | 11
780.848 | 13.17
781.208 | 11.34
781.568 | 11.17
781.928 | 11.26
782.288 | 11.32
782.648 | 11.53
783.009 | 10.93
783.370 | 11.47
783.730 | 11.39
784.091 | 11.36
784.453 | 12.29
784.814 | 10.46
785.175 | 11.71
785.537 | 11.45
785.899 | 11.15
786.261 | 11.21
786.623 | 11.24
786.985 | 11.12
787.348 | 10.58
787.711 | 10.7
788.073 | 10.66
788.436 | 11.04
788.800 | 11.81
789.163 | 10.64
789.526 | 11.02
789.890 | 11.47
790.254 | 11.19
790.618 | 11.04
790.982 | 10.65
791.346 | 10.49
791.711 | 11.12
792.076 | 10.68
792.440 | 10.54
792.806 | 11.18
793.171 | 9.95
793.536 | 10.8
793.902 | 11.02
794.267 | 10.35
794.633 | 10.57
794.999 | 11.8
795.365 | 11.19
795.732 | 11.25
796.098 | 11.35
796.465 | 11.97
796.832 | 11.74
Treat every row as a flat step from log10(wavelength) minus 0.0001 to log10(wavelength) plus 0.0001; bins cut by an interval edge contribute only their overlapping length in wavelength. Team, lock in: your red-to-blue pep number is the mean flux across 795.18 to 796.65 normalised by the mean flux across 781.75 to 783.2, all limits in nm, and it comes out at 1.02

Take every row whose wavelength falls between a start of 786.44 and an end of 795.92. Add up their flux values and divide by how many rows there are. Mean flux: 10.9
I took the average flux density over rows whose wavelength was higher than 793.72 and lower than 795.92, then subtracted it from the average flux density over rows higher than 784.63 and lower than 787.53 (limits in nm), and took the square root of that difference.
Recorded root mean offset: 0.3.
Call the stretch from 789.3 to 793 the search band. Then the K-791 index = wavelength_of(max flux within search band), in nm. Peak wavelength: 789.890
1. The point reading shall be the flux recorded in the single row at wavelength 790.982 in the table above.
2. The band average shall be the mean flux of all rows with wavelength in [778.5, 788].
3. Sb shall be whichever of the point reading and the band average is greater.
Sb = 11.4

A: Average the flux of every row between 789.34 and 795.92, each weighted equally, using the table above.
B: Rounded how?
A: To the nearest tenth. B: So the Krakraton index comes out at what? 10.9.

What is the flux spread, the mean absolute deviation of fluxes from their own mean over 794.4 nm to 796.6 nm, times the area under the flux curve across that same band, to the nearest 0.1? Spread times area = 8.8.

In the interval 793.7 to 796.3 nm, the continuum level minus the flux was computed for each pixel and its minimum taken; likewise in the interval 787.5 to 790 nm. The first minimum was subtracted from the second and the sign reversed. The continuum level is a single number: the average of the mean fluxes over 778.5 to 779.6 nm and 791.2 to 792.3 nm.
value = 0.0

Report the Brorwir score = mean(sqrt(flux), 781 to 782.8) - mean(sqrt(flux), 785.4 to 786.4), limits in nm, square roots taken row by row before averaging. 0.01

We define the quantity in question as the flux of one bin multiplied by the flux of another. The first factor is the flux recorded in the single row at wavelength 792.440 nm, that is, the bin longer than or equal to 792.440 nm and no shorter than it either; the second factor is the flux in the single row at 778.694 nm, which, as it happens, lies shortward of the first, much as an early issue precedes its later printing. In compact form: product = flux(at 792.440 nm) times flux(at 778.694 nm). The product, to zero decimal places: 125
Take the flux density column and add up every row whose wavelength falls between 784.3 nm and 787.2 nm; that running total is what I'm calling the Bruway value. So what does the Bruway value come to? 91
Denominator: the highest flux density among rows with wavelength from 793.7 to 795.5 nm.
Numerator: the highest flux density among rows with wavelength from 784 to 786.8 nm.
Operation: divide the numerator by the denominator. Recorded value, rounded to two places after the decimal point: 1.04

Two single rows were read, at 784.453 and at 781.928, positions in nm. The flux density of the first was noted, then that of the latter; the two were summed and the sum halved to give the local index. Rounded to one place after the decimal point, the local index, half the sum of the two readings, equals 11.8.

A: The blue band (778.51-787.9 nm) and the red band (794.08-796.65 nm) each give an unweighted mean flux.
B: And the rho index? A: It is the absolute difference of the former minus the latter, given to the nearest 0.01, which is 0.17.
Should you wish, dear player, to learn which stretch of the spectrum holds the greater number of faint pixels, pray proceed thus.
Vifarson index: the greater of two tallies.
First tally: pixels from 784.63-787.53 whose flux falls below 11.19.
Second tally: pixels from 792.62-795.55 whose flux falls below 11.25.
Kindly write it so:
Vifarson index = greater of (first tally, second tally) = 7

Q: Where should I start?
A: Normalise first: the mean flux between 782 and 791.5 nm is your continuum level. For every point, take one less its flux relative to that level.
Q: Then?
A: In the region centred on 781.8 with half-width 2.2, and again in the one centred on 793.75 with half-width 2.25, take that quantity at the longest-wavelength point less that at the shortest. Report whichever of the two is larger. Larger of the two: 0.13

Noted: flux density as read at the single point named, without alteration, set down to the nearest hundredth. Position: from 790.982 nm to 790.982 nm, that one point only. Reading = 10.65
